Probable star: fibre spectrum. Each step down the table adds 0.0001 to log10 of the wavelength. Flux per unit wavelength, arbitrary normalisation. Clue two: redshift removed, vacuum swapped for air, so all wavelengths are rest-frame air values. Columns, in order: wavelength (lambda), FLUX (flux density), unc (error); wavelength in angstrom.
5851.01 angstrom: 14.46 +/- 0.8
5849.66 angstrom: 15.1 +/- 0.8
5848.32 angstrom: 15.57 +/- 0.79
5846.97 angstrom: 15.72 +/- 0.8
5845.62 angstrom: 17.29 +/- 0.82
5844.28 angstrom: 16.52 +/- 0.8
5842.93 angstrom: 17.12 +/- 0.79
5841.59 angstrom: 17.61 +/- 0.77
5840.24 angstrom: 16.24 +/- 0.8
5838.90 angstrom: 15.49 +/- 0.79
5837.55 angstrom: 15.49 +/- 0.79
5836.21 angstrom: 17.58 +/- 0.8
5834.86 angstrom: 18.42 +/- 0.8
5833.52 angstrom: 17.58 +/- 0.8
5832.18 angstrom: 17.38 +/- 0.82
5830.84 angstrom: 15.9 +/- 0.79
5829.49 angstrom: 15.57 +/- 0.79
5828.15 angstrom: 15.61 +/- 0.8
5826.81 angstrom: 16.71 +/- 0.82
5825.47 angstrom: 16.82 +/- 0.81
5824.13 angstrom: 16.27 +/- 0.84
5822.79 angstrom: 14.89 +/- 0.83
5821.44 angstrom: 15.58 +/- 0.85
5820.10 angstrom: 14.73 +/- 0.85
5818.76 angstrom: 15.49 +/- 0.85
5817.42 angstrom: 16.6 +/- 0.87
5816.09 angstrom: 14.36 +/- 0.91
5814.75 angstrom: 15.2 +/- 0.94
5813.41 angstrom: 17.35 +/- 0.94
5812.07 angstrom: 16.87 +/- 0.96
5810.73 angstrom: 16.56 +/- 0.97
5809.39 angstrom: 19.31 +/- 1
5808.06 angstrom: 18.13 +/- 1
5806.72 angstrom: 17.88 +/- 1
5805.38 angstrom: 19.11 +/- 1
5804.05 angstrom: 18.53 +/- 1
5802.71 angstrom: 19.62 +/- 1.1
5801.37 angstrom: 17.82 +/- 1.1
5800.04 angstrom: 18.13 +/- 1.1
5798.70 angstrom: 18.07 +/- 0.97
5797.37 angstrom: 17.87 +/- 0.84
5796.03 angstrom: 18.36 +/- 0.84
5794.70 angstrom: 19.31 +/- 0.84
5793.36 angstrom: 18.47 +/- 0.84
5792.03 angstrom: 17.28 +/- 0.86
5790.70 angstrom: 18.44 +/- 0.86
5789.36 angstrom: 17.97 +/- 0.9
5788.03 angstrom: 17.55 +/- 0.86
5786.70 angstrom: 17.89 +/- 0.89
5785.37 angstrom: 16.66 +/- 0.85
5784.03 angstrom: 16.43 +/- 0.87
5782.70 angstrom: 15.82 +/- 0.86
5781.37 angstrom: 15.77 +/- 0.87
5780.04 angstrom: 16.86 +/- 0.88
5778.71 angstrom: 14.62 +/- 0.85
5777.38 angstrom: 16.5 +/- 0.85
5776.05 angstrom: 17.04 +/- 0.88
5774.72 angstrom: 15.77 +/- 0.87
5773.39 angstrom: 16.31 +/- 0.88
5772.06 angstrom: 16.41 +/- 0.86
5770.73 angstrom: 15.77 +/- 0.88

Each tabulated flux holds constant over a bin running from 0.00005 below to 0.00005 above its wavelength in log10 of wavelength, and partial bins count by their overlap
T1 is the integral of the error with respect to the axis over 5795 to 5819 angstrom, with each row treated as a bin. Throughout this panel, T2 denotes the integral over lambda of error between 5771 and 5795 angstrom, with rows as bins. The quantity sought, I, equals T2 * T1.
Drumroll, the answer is 482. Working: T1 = 23.2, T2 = 20.8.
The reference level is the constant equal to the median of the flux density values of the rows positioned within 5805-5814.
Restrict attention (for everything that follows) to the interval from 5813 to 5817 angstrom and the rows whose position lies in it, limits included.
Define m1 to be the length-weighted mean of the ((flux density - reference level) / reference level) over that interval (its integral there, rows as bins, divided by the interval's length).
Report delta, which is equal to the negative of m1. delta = 0.13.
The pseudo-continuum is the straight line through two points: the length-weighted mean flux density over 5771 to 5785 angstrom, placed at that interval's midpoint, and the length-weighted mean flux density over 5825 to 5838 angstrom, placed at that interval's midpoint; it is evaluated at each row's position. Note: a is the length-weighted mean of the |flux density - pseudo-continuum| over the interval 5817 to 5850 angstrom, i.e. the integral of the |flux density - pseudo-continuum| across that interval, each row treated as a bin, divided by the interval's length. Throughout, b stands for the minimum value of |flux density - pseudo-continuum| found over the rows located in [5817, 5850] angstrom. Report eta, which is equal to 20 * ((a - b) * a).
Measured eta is 16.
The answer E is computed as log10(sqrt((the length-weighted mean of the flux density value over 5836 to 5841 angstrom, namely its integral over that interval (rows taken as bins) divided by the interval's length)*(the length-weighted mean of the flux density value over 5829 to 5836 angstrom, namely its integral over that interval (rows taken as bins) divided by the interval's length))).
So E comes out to 1.22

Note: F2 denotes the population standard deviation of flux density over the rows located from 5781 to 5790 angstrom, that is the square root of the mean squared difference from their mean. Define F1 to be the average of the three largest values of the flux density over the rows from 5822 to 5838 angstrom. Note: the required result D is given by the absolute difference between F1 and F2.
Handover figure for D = 17.0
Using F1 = 17.9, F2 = 0.87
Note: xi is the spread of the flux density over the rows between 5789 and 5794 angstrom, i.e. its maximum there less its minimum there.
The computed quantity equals 1.2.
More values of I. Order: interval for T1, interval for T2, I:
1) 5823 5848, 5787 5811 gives 456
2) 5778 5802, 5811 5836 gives 455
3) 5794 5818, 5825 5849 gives 444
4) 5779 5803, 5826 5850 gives 416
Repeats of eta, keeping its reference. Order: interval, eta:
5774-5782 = 5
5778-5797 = 30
